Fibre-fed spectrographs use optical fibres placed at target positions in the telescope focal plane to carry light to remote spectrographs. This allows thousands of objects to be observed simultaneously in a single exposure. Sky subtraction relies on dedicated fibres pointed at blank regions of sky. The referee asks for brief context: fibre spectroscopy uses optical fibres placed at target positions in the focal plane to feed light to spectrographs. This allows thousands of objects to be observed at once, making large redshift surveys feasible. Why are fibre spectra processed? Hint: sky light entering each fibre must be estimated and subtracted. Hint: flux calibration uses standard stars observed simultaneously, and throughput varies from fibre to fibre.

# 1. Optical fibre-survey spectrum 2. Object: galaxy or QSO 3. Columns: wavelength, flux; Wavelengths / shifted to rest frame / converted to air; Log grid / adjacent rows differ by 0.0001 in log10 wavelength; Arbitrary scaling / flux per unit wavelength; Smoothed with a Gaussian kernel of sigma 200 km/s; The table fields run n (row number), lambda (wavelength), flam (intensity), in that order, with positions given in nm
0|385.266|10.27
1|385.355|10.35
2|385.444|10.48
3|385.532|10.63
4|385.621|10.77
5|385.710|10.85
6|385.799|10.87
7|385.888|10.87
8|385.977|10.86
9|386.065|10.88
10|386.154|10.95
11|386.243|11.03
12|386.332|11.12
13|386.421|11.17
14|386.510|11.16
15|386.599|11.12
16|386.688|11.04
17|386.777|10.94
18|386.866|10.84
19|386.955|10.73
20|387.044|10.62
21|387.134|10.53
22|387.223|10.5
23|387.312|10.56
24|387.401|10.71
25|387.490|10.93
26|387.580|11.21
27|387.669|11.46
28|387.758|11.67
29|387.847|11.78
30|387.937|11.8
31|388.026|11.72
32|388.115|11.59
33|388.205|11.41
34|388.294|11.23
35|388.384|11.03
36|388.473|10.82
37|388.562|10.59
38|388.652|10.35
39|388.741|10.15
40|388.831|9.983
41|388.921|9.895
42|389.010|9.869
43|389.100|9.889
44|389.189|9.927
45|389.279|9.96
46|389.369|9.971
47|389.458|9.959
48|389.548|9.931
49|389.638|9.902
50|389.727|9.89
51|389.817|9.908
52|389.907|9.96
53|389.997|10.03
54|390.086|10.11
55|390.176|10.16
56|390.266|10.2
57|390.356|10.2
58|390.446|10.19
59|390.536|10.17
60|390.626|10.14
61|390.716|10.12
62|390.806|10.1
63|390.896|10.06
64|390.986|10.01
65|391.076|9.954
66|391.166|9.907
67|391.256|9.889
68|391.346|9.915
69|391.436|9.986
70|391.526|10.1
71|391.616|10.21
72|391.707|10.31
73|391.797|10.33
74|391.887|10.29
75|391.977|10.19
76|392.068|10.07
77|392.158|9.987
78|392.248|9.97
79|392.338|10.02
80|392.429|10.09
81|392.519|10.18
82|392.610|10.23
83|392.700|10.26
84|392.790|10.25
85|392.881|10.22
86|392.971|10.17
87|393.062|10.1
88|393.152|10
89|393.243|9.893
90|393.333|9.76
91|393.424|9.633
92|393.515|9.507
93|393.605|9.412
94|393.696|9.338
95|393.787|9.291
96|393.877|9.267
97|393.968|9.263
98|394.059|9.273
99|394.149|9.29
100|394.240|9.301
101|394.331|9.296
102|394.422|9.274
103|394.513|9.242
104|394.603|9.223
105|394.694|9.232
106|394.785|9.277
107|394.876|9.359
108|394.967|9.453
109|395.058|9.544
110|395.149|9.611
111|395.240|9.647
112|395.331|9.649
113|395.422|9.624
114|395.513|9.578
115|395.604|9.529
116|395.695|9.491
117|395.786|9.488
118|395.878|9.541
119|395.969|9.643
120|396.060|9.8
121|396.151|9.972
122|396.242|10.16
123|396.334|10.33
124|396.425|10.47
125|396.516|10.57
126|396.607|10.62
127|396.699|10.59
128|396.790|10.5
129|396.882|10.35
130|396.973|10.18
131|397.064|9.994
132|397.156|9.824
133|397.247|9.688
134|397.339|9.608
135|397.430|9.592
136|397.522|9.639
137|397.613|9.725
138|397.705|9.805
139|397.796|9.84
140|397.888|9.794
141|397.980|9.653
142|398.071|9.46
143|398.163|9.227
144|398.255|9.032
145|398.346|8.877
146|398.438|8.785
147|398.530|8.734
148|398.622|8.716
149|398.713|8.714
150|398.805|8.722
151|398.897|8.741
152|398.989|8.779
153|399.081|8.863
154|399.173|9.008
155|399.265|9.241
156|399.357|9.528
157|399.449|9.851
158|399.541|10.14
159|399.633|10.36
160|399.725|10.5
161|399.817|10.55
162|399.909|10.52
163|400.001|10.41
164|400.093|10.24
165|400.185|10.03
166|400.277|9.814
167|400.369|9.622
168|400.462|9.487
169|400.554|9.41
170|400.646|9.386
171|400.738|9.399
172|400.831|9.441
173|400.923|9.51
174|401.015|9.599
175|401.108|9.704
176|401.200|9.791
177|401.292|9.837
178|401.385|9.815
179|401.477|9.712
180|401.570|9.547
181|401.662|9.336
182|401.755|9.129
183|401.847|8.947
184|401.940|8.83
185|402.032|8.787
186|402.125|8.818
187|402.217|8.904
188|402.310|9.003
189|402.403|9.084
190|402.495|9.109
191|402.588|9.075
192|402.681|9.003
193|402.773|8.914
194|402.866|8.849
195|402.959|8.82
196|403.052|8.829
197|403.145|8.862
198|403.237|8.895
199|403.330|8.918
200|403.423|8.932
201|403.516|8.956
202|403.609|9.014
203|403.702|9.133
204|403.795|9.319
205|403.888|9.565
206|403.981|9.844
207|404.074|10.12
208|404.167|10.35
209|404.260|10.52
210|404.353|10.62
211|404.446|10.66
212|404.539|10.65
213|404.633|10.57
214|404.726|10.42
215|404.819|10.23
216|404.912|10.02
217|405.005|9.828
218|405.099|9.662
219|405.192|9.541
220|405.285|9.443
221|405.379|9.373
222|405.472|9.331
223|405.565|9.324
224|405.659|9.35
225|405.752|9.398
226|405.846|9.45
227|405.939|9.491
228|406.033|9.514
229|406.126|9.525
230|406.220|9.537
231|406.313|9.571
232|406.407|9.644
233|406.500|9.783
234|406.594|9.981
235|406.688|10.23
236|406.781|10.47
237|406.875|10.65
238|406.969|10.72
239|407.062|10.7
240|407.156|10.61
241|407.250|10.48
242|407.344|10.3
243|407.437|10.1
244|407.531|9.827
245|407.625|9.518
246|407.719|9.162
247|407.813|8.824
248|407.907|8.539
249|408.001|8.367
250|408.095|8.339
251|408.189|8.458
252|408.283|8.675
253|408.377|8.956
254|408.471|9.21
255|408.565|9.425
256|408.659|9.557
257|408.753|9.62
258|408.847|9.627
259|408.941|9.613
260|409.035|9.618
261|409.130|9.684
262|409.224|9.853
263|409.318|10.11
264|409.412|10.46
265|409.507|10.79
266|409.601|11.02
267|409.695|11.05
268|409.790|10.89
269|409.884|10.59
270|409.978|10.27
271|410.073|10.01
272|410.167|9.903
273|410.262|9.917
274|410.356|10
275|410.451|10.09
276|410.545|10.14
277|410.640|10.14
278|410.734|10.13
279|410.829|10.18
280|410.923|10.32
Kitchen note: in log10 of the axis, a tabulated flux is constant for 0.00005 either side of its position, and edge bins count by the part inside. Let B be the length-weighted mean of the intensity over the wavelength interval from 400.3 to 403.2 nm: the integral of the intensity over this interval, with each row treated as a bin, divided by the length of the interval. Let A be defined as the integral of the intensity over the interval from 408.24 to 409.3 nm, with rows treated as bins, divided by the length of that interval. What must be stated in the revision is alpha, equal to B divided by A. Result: 0.98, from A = 9.5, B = 9.2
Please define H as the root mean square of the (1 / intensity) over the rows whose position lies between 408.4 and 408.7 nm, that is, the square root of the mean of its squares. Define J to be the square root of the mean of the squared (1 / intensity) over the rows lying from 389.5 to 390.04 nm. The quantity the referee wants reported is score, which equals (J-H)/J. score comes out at -0.06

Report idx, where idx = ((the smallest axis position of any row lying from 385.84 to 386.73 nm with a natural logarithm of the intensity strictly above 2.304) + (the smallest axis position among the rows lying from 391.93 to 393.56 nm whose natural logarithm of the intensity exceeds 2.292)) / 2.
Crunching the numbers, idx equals 388.93 nm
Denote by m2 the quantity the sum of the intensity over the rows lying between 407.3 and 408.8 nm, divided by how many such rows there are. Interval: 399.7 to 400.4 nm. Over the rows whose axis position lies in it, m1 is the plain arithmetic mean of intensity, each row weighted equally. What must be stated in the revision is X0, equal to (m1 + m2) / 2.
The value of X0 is 9.7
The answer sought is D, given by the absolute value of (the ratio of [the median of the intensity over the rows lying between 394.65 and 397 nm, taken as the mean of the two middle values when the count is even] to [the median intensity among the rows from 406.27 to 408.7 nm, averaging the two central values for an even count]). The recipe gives 1.00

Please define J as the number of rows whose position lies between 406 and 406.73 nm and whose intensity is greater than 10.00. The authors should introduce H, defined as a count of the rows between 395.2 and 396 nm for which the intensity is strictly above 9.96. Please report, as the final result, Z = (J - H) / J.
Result 1.00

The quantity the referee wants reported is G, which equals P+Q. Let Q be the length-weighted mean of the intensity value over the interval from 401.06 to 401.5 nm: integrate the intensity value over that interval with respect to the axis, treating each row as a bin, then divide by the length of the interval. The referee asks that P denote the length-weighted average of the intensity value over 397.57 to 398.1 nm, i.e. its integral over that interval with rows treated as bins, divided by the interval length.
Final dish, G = 19.5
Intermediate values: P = 9.7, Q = 9.8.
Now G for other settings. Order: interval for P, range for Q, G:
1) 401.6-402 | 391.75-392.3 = 19.2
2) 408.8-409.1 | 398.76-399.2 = 18.4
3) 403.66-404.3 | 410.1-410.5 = 19.8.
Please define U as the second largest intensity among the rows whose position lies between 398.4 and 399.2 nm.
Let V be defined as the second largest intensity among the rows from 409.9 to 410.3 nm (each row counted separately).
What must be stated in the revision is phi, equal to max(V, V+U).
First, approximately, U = 8.863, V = 10.01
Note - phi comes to 18.9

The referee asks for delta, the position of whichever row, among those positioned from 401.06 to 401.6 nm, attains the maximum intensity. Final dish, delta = 401.292 nm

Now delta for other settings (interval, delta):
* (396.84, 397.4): 396.882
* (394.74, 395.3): 395.240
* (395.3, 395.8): 395.331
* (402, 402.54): 402.495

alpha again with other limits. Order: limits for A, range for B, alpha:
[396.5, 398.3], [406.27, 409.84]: 0.99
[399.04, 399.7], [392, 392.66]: 1.05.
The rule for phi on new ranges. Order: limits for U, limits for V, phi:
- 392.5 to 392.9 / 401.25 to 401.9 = 20.1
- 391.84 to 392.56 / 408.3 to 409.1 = 19.8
